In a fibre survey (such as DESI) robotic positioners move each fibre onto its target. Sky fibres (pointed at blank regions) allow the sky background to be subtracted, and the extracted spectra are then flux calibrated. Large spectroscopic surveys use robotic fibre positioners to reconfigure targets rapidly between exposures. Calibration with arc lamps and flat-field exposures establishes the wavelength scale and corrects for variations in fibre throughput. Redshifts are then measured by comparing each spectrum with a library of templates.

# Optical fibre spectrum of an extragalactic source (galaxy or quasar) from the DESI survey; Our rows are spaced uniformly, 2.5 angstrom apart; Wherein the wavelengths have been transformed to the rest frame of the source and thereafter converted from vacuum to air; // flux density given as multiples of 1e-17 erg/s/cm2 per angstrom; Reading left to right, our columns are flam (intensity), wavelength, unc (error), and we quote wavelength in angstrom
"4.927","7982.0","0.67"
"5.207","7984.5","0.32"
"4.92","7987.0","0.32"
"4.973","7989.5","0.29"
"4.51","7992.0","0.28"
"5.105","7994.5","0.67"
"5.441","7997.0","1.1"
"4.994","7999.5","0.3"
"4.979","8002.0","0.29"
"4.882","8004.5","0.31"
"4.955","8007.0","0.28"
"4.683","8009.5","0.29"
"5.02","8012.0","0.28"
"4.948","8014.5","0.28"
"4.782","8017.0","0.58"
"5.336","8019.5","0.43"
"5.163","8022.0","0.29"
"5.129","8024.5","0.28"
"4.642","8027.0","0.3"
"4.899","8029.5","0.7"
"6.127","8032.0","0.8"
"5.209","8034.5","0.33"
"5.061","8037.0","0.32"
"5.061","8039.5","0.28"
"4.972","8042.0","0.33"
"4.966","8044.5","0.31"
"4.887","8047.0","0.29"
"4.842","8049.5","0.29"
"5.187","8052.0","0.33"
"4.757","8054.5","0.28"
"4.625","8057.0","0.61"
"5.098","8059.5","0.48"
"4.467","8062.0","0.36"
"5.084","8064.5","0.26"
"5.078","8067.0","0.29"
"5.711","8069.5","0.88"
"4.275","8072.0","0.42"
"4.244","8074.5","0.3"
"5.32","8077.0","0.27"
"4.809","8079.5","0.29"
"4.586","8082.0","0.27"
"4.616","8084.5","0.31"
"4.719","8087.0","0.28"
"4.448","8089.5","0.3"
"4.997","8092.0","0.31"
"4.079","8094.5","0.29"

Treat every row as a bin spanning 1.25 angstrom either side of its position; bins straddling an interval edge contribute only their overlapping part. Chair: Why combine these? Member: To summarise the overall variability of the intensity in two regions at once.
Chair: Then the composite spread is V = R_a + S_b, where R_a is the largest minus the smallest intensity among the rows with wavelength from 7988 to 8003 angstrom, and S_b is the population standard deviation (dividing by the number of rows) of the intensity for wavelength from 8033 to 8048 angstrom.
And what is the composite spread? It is 1.0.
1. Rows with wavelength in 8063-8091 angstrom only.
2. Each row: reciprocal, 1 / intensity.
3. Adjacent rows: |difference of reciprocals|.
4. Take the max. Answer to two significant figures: 0.059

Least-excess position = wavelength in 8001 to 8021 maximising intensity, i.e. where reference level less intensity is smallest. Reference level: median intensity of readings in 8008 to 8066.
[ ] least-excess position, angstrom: 8019.5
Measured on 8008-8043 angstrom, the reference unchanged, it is 8032.0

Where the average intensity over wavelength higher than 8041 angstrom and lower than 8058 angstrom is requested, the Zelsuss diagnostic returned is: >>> 4.89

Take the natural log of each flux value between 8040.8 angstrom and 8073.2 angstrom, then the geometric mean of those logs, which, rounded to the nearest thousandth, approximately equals 1.589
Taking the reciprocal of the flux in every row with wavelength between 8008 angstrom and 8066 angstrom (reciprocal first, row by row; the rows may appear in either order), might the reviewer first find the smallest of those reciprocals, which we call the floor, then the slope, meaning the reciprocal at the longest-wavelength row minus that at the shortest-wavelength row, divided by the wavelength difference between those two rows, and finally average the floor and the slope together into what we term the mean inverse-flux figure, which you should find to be 0.081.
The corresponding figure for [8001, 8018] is 0.100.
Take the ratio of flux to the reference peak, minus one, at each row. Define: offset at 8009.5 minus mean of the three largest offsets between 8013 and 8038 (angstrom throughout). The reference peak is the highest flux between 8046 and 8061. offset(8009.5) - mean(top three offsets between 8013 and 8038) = -0.17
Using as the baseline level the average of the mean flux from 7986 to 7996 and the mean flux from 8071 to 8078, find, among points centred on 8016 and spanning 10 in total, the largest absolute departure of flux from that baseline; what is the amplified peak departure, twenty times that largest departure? 12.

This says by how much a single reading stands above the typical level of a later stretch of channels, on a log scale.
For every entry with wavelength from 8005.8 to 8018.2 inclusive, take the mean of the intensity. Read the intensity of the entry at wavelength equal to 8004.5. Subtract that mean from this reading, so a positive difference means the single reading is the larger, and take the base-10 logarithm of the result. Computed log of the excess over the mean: -2.4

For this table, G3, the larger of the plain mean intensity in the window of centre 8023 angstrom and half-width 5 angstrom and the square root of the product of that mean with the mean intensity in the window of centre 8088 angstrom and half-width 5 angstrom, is 5.07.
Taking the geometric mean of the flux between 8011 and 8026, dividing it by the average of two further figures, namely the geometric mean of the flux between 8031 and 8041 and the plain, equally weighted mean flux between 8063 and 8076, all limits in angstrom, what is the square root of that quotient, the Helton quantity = 0.99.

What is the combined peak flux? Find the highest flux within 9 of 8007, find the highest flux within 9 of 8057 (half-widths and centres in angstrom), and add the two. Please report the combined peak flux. 10.2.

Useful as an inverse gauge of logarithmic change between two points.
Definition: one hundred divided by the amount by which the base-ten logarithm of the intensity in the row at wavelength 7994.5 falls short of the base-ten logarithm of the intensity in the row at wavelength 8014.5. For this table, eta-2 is -7371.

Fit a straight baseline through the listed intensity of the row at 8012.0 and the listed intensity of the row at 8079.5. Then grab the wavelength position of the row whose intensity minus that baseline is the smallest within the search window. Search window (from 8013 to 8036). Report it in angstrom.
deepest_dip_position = 8027.0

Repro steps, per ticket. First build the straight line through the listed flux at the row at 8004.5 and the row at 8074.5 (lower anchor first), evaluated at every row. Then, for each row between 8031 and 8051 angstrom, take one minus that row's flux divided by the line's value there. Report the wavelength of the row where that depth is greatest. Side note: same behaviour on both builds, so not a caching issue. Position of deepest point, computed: 8049.5 angstrom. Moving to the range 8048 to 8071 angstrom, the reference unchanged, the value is 8062.0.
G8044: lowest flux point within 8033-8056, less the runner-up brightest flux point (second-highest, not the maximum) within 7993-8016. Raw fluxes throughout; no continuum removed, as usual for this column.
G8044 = -0.35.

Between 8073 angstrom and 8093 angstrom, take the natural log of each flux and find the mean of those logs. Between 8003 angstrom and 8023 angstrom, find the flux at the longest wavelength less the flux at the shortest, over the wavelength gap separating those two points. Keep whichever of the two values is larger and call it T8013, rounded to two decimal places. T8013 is 1.55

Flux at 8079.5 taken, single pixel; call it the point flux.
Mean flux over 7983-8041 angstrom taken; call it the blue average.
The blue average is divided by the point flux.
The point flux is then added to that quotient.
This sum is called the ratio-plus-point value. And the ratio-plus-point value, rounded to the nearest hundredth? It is 5.86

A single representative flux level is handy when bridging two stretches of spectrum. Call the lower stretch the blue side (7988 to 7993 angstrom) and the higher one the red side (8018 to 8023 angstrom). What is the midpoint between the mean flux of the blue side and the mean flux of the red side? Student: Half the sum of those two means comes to 5.00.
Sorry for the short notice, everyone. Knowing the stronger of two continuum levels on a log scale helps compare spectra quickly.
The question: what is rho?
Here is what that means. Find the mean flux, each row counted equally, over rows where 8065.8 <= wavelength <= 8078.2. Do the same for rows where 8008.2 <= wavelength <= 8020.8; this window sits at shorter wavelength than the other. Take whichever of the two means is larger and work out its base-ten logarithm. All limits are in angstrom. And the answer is 0.695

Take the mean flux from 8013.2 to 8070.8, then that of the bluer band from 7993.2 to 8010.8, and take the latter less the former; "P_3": 0.0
